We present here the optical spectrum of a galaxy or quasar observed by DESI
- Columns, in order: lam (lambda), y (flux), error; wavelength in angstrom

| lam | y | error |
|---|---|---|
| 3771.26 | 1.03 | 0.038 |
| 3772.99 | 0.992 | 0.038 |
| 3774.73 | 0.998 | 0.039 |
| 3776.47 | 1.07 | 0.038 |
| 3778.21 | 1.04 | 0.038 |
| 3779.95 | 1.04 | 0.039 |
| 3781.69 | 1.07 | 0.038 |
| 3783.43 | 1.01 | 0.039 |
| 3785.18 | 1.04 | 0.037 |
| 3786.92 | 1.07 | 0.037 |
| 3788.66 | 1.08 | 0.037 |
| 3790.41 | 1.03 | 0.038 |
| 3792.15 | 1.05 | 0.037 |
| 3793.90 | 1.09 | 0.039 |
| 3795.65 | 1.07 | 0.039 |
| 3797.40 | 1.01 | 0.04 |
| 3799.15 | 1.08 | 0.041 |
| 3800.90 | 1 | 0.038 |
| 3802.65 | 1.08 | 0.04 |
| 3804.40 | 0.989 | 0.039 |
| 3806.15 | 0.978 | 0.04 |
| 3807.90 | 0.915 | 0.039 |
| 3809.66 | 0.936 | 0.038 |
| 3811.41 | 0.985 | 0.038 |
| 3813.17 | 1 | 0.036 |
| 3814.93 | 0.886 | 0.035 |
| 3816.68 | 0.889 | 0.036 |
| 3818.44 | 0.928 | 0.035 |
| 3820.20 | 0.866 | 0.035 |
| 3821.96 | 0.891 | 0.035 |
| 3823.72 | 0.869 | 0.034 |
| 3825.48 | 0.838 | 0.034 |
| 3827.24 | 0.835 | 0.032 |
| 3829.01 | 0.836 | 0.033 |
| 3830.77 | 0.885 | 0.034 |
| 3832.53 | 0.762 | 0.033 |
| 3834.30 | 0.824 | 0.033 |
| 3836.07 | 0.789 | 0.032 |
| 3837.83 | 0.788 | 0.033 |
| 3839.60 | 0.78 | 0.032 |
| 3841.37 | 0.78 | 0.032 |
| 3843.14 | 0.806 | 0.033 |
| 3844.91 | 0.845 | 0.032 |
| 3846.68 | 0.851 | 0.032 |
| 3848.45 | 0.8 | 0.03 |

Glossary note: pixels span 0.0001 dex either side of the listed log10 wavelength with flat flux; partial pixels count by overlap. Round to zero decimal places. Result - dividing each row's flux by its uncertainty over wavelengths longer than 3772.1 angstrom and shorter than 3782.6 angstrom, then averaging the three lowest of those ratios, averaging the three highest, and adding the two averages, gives 54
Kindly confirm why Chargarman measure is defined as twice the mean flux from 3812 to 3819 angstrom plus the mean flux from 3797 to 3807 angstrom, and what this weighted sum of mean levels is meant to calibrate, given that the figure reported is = 2.9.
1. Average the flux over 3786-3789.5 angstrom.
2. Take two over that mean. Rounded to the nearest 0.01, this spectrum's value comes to 1.86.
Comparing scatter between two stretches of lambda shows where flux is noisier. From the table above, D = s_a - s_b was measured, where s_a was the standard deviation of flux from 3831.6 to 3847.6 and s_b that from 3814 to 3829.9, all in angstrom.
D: 0.000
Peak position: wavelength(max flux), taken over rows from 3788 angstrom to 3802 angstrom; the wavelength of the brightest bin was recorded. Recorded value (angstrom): 3793.90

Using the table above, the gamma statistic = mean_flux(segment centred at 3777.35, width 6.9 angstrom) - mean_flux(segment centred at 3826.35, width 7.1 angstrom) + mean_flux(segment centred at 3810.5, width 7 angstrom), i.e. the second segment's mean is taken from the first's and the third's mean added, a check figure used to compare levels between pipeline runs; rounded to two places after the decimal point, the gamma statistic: 1.15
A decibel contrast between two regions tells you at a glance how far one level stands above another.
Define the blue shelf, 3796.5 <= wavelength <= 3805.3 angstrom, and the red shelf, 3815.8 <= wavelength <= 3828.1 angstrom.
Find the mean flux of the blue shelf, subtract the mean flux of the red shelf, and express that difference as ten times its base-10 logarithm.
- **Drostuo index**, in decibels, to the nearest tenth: -8.0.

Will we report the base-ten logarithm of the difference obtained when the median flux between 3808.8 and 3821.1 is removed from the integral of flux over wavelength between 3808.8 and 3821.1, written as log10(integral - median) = 1.020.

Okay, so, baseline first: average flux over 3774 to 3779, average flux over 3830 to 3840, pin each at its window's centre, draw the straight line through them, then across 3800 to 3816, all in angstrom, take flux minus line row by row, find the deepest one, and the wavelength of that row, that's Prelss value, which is 3814.93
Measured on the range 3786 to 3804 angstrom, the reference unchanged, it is 3790.41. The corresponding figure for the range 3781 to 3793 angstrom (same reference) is 3783.43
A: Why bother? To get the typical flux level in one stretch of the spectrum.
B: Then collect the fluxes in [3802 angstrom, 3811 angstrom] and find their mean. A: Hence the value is 0.98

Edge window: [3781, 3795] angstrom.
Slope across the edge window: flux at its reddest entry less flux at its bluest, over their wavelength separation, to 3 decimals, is 0.002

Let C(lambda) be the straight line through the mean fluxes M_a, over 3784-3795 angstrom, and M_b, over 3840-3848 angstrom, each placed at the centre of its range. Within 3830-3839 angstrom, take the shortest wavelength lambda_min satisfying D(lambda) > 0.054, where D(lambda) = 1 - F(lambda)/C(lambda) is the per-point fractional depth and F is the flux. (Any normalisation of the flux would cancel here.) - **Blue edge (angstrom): 3832.53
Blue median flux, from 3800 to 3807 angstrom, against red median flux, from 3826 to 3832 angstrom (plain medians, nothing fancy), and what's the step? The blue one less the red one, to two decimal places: 0.16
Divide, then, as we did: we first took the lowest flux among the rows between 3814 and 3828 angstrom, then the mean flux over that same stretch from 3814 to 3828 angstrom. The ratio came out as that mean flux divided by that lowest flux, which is 1.05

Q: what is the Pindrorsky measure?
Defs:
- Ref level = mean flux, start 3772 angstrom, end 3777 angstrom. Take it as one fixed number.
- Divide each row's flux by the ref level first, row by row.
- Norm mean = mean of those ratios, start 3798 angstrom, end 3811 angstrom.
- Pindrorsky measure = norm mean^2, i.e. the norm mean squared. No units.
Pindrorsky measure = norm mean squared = 0.96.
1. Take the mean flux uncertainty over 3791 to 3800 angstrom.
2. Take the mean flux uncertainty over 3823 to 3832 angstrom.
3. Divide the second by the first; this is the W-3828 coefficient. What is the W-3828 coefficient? 0.85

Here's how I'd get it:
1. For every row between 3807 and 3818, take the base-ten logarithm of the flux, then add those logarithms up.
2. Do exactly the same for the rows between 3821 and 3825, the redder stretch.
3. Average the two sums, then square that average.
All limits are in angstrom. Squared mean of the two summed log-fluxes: 0.021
